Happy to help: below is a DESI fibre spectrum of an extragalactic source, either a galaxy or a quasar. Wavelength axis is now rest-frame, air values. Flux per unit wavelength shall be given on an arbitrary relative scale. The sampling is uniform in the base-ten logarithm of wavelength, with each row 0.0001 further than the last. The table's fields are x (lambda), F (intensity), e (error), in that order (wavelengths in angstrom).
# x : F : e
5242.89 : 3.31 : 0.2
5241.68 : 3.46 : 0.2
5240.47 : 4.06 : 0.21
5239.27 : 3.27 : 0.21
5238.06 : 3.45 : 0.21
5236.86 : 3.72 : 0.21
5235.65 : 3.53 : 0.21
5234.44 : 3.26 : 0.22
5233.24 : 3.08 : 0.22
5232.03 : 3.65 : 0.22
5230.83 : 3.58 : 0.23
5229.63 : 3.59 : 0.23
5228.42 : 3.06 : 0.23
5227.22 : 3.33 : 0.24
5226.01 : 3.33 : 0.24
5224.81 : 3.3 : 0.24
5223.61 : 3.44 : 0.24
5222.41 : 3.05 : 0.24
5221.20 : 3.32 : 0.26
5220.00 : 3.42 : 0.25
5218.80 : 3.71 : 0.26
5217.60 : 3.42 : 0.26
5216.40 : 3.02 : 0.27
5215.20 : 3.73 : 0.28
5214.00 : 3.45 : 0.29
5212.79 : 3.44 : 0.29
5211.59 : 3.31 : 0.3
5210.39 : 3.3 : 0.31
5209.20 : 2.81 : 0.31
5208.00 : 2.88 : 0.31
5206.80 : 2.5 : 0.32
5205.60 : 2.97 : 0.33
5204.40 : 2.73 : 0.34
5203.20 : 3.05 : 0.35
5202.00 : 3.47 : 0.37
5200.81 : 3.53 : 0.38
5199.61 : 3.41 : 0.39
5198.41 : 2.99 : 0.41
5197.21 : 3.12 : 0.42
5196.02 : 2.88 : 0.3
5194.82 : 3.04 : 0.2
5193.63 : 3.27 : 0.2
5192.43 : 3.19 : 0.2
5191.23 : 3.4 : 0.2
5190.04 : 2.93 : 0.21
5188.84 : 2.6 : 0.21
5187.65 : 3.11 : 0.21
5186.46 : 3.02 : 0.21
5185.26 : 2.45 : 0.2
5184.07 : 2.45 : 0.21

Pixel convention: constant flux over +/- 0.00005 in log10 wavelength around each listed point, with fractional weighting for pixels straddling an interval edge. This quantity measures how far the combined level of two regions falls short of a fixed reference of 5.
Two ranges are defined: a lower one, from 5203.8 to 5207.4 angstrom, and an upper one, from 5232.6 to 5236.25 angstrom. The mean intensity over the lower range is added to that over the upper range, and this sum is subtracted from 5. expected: -1.02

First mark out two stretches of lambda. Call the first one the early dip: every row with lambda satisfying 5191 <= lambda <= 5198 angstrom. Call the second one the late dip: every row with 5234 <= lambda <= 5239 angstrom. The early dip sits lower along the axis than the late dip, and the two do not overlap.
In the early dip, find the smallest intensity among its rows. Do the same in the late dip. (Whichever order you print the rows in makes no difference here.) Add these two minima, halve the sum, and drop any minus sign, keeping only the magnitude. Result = 3.1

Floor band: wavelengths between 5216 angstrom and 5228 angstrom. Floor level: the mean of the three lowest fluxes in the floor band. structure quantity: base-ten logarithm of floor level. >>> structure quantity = 0.495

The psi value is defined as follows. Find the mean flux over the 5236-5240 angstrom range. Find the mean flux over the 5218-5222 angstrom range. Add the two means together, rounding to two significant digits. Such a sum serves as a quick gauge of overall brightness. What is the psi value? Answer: 7.0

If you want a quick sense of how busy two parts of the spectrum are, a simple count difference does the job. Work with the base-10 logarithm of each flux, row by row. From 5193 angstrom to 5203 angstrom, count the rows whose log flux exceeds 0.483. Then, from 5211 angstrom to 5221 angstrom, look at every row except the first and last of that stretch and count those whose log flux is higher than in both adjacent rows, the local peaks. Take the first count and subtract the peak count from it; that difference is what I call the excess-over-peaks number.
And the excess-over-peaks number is 3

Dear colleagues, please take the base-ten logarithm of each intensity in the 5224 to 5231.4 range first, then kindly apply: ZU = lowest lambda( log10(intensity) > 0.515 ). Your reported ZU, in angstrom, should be 5224.81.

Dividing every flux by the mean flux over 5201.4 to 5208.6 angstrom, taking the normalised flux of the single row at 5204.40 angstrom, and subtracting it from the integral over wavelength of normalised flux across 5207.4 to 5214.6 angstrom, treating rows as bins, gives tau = 6.92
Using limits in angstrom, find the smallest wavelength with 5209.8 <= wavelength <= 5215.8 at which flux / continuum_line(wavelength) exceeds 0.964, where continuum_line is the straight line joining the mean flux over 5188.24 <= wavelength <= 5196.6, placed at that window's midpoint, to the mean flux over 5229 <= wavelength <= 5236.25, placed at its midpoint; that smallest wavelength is 5210.39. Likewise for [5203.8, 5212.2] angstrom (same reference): 5210.39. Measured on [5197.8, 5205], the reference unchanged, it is 5199.61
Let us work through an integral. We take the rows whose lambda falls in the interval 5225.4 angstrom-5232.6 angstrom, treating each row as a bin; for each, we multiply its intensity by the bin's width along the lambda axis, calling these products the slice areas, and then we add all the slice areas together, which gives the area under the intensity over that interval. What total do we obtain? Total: 24.7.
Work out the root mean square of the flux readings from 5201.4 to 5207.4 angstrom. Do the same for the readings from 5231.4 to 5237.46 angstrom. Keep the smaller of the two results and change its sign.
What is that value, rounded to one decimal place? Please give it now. -3.0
